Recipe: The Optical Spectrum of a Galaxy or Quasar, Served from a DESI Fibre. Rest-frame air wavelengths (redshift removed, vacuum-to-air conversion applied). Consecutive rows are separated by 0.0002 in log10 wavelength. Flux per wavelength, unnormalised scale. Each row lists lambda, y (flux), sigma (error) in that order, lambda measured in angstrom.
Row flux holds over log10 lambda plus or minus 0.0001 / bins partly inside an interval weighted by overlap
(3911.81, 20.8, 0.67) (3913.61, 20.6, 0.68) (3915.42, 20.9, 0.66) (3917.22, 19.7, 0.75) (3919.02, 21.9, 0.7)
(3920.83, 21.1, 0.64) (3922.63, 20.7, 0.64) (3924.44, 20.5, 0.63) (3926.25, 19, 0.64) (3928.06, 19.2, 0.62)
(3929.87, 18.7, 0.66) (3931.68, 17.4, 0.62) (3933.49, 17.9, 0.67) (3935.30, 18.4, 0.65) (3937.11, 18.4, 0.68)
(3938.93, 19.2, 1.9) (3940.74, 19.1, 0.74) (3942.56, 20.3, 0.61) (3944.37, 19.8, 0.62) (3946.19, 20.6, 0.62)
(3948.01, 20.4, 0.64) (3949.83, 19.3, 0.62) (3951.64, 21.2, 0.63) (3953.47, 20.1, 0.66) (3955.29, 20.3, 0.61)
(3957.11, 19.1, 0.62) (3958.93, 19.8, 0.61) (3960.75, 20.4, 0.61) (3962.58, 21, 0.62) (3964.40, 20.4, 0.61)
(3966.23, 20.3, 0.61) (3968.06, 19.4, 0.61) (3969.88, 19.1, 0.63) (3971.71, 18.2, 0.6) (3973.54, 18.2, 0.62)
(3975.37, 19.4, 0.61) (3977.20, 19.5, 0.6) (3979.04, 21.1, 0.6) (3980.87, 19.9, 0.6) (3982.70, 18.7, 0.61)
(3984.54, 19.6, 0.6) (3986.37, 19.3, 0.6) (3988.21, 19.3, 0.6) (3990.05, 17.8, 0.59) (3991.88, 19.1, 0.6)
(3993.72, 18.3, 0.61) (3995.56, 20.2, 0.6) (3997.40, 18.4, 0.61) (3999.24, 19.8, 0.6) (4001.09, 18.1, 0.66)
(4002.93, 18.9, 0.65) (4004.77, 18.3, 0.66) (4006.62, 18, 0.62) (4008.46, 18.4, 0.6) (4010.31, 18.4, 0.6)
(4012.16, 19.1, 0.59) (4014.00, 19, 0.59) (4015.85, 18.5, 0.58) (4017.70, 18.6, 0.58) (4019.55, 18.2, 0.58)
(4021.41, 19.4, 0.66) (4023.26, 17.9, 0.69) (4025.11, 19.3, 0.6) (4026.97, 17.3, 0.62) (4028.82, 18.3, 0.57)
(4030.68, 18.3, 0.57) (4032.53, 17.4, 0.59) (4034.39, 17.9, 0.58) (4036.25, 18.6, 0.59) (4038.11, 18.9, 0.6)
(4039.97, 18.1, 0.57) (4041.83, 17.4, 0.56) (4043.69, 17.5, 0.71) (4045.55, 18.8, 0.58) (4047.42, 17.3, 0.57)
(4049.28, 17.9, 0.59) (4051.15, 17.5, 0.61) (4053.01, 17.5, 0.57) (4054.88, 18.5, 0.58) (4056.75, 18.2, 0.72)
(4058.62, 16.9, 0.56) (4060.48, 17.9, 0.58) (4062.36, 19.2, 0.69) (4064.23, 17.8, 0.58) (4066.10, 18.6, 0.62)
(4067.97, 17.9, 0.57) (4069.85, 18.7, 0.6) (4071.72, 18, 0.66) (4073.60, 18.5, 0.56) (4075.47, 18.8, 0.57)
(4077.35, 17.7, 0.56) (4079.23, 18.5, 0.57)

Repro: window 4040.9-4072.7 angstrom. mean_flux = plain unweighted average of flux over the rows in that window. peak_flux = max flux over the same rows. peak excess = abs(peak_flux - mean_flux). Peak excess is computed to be 1.2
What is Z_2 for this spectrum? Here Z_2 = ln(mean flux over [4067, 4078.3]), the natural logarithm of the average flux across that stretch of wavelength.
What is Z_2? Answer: 2.905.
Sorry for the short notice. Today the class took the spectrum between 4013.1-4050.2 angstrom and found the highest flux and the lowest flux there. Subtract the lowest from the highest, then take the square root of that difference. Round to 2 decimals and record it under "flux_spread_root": 1.45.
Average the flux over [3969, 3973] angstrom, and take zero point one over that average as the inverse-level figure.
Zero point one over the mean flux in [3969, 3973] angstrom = 0.0054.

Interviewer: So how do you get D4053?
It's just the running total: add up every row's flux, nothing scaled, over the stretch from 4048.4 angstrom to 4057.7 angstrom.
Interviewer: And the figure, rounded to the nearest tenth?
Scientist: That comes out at 89.6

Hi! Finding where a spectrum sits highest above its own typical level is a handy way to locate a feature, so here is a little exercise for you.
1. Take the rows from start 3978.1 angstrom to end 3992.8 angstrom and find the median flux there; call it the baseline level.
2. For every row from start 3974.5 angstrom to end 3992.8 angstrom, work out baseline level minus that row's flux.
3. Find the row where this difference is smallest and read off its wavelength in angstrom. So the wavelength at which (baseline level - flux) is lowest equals 3979.04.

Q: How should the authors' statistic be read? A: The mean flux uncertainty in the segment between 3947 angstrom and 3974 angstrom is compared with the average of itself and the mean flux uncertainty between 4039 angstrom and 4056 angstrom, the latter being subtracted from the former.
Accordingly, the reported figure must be 0.013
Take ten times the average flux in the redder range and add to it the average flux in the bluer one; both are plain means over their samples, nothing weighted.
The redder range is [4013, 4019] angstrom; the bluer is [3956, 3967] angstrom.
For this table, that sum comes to 207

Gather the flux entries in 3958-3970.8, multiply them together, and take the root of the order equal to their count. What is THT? 20.0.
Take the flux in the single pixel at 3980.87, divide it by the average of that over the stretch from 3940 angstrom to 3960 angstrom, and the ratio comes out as 0.99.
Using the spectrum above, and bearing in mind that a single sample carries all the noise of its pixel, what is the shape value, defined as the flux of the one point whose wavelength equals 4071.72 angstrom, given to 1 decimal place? 18.0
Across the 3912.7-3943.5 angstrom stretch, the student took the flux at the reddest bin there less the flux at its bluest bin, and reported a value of -0.30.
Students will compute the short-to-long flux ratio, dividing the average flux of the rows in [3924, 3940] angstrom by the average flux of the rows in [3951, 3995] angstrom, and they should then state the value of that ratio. 0.96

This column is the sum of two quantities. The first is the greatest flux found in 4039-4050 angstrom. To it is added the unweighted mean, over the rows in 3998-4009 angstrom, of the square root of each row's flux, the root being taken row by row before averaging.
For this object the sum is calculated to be 23.1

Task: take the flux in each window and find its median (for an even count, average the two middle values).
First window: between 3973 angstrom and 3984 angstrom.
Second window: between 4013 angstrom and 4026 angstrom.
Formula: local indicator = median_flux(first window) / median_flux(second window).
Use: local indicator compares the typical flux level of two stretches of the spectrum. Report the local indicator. 1.05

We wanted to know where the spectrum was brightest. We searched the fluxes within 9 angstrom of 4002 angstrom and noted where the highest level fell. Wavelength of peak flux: 3995.56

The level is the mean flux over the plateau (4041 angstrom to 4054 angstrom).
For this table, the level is 17.7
